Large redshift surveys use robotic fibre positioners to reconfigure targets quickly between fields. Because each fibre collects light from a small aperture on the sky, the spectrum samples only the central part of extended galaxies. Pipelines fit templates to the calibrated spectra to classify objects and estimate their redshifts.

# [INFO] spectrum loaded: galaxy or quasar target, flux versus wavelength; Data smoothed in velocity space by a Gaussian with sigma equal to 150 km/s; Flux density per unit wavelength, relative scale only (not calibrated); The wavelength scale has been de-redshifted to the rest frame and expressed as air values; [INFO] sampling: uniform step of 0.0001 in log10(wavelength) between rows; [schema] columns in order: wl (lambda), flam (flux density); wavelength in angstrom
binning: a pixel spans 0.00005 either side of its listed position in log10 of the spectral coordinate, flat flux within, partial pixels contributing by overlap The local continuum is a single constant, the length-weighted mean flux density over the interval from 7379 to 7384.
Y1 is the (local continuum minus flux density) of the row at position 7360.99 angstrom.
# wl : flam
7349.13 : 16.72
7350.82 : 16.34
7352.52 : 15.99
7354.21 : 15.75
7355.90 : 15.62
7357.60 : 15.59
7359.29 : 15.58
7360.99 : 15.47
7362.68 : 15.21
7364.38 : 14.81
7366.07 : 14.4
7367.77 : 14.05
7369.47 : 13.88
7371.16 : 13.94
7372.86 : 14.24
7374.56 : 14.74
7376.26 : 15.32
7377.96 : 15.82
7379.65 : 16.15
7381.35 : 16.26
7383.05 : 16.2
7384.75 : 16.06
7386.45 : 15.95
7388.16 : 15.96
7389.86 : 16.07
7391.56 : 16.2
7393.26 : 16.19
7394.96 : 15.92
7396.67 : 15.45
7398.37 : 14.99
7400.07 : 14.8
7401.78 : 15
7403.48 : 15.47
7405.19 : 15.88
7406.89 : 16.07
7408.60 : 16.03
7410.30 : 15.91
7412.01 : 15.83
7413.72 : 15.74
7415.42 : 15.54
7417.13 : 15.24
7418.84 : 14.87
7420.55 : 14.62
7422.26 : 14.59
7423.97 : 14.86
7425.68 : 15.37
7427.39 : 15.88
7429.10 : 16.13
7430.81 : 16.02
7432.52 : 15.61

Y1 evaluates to 0.7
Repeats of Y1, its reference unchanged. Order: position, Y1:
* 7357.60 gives 0.6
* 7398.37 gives 1.2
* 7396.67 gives 0.8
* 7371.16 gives 2.3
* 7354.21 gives 0.5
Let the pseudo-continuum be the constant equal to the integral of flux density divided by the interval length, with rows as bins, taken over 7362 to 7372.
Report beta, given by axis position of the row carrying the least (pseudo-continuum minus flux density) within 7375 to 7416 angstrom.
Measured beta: 7381.35 angstrom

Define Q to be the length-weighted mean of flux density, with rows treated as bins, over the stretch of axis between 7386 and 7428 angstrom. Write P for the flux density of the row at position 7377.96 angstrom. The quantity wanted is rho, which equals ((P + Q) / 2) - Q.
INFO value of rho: 0.15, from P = 15.82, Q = 15.5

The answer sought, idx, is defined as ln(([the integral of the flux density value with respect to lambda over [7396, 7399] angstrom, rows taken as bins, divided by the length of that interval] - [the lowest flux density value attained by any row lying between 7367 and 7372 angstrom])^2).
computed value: 1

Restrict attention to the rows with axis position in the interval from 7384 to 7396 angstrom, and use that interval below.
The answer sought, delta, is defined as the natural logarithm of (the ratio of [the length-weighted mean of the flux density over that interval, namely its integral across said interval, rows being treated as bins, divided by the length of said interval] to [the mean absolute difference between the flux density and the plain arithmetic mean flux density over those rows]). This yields 5.17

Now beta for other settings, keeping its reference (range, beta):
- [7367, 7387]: 7381.35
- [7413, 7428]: 7427.39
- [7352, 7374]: 7352.52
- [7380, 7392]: 7381.35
